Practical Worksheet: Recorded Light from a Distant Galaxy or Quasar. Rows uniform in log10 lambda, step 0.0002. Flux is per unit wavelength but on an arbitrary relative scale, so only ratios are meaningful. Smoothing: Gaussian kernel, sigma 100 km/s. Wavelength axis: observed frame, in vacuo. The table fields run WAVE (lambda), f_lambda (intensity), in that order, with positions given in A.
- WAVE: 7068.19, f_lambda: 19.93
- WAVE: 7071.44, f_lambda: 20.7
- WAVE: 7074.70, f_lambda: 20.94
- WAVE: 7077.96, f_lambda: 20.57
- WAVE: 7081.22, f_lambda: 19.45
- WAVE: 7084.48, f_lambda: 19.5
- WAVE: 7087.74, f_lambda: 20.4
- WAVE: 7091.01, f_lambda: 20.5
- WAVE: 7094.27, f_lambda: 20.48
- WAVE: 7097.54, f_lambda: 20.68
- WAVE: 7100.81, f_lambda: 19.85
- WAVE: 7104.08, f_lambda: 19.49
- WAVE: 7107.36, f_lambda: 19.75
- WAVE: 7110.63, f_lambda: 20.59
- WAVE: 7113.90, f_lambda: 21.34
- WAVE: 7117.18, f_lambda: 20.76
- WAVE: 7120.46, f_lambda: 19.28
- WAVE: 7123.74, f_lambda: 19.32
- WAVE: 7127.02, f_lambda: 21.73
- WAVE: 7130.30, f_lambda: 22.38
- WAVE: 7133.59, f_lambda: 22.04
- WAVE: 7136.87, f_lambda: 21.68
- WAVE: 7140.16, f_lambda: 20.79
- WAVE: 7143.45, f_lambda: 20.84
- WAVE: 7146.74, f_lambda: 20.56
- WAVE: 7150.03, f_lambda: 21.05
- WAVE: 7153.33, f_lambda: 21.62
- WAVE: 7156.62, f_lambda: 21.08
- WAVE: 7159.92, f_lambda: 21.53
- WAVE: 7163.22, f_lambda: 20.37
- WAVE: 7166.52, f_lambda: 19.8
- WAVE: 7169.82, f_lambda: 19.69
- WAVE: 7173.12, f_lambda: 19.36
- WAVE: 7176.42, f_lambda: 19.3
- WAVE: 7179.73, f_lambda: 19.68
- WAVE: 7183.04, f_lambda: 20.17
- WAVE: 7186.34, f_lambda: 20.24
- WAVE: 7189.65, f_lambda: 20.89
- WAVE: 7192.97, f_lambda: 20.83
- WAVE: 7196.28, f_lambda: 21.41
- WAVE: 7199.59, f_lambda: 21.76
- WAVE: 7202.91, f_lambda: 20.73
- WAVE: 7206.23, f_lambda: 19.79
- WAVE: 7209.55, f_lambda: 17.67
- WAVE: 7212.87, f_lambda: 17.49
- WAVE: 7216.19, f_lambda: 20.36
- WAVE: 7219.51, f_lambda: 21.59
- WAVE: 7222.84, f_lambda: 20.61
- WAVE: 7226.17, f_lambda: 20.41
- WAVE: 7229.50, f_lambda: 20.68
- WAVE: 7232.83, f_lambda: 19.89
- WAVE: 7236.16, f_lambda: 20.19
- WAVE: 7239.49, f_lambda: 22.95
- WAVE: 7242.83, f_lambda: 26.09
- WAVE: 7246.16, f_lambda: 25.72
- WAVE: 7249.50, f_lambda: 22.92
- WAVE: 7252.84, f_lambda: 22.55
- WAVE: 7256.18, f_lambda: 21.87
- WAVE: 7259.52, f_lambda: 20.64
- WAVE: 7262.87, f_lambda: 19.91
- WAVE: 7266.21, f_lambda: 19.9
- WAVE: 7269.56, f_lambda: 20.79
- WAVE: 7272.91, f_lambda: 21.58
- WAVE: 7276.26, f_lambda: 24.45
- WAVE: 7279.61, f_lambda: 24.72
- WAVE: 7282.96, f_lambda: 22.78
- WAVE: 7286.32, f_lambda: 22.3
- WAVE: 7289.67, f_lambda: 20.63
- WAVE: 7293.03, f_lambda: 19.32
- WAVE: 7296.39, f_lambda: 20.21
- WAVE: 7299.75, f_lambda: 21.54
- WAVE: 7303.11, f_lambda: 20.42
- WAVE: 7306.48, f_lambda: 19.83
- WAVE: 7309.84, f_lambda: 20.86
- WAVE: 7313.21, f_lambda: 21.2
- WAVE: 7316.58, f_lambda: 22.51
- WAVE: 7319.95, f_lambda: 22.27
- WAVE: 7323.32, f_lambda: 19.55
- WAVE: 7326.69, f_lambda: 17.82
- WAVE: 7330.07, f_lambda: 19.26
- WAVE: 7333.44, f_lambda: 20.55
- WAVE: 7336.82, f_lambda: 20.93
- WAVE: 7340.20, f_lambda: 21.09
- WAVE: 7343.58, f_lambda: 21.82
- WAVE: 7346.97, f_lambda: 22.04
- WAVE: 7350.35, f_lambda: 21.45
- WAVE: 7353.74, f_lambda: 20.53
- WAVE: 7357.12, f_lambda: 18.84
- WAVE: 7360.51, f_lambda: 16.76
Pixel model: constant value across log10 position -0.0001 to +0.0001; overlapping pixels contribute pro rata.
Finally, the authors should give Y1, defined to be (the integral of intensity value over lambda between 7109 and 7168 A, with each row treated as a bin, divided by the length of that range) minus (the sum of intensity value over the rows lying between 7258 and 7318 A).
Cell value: -363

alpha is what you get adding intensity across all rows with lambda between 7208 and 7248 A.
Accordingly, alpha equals 254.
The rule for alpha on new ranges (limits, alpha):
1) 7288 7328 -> 246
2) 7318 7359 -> 246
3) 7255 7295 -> 259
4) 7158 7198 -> 243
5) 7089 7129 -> 244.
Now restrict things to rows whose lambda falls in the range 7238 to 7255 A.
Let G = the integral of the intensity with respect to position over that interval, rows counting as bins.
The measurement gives 408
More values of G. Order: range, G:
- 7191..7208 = 355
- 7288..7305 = 347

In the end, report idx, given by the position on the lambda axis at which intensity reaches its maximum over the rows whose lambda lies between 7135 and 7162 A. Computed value 7136.87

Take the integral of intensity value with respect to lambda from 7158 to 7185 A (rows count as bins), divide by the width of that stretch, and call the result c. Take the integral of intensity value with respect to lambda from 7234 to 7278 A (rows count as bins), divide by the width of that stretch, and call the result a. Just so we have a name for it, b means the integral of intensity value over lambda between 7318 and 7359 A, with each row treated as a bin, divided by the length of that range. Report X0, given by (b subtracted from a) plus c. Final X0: 21.7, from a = 22.25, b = 20.5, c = 20.0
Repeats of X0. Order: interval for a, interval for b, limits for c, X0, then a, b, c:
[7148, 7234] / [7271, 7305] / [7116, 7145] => 19.5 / 20.31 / 21.8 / 21.0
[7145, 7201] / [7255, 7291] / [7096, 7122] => 19.0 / 20.55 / 21.8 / 20.2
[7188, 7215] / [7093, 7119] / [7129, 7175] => 20.6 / 20.07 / 20.4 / 20.9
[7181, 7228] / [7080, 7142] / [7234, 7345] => 21.2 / 20.28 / 20.5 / 21.5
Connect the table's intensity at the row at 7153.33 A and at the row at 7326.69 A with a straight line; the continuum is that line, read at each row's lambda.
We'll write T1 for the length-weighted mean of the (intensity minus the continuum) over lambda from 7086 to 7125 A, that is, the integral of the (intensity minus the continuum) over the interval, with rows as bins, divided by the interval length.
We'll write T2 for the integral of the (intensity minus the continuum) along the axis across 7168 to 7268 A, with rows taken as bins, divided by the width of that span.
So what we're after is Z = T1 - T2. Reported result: -3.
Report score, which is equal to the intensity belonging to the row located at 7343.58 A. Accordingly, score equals 21.82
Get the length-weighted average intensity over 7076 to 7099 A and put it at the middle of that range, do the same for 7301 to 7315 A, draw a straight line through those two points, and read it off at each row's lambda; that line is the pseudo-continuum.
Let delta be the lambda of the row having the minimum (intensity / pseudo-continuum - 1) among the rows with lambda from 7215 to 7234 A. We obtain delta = 7232.83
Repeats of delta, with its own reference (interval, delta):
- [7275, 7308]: 7293.03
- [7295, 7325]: 7323.32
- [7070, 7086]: 7081.22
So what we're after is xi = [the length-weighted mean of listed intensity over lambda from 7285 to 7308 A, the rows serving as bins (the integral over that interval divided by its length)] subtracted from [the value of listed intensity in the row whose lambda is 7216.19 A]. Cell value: -0.2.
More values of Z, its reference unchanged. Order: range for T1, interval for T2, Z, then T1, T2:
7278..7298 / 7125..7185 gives 4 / 3.0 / -0.8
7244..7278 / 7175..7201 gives 3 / 2.8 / -0.3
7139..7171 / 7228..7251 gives -4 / -0.8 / 2.9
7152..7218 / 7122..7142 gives 0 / -0.7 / -0.8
